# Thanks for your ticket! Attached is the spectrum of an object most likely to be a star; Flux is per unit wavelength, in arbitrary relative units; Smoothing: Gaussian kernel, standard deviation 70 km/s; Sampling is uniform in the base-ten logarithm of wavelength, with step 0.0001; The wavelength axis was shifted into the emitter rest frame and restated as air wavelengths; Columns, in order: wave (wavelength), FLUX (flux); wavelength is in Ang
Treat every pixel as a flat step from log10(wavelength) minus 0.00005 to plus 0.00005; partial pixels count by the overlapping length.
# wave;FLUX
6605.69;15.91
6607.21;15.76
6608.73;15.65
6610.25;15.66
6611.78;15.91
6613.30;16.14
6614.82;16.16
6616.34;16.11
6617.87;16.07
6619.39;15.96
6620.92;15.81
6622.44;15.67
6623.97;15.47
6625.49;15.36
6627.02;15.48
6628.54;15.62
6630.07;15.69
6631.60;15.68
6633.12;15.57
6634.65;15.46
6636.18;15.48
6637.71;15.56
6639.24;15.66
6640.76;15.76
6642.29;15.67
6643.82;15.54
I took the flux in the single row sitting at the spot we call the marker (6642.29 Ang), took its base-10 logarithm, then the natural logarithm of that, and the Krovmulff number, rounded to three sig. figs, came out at 0.178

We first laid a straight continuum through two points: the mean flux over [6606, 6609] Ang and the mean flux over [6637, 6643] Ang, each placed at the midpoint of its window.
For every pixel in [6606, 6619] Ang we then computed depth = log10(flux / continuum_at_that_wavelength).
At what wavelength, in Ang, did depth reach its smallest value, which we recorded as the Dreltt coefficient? 6608.73 Ang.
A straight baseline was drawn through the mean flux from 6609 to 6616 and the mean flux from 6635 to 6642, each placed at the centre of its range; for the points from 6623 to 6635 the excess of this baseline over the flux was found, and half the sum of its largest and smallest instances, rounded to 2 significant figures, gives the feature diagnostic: 0.23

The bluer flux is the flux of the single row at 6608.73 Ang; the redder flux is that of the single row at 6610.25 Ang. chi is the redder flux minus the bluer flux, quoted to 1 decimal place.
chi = 0.0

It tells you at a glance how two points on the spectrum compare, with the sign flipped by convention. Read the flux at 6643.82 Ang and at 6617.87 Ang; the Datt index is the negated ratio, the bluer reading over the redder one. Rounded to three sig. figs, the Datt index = -1.03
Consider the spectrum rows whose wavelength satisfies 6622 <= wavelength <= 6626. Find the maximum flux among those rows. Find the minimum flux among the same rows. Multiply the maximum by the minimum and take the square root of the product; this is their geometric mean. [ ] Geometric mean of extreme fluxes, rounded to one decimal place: 15.5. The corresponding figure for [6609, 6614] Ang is 15.9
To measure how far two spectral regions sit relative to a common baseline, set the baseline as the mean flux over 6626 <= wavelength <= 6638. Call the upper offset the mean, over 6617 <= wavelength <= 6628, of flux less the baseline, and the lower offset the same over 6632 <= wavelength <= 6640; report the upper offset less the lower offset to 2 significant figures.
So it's 0.14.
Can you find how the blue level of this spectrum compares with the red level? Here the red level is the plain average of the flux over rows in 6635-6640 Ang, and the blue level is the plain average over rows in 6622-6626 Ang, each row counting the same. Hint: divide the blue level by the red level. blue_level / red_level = 0.996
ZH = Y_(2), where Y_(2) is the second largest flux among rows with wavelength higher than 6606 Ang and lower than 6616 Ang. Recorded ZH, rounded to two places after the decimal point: 16.14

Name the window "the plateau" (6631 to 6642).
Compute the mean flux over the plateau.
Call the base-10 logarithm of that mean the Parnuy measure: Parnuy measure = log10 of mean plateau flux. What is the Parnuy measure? 1.19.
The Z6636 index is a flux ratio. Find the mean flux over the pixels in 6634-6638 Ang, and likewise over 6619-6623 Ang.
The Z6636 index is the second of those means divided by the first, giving 1.02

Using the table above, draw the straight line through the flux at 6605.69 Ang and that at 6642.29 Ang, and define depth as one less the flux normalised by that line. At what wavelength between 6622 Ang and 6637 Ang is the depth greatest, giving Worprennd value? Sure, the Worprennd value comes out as 6625.49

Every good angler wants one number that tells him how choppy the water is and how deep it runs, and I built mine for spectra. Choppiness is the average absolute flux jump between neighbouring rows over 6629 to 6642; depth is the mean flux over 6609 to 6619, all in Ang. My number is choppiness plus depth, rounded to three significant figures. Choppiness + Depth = 16.1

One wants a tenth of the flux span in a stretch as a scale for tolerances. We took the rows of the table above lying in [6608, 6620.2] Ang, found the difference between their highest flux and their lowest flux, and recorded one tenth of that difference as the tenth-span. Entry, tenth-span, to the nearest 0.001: 0.051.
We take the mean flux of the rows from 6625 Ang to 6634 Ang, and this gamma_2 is 15.6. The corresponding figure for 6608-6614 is 15.8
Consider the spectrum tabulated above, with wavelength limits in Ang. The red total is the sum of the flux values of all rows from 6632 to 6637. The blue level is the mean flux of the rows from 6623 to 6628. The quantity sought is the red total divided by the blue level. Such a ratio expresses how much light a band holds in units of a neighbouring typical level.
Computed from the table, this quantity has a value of 3.01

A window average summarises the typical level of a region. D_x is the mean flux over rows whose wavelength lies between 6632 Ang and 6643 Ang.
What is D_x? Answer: 15.6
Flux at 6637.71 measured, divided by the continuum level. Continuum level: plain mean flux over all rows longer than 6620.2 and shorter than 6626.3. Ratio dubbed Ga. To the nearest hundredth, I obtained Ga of 1.00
